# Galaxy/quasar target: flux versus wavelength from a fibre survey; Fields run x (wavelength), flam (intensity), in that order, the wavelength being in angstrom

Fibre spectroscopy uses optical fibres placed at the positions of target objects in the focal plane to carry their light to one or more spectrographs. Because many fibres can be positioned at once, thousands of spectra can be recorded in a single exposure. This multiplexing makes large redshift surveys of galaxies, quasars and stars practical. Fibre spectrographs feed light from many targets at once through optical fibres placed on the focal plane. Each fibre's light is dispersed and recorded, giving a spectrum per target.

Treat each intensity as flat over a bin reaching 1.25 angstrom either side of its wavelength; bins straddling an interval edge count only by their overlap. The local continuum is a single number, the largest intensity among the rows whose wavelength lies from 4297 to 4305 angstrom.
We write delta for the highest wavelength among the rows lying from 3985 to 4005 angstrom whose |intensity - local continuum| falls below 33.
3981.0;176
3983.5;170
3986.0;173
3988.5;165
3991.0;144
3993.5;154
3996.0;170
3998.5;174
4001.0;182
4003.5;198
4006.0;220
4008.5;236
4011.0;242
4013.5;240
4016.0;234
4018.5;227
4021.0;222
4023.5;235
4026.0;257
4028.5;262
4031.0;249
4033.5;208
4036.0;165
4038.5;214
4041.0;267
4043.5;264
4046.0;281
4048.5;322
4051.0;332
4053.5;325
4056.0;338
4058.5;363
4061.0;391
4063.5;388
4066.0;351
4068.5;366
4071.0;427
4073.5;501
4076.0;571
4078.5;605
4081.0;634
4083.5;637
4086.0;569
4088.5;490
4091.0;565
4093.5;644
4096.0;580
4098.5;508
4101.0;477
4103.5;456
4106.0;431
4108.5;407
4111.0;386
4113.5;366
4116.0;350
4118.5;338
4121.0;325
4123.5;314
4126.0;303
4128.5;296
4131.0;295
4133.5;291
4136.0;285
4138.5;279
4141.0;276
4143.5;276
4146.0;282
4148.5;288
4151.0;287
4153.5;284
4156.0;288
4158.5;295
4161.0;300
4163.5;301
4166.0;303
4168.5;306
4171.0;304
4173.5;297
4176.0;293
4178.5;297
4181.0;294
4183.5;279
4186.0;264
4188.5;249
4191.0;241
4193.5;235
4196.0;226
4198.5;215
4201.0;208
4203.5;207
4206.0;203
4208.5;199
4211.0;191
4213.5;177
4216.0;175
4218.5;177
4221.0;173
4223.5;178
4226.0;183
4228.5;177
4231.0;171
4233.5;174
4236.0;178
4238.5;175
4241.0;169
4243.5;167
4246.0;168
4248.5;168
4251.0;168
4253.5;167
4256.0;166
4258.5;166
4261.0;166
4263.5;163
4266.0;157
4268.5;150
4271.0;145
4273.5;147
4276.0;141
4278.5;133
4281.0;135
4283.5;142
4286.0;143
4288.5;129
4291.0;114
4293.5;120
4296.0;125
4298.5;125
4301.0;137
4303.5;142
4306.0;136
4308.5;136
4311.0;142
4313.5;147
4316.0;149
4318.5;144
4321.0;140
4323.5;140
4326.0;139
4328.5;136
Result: 3998.5 angstrom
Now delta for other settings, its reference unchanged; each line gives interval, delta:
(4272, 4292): 4291.0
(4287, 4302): 4301.0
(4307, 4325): 4323.5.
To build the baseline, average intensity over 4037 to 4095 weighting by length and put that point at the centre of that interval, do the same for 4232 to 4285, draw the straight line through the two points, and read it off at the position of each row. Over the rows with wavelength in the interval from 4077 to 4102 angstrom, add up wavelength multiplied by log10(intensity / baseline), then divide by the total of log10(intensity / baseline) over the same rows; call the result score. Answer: 4089.0 angstrom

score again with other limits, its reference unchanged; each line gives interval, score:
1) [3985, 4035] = 4006.7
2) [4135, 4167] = 4141.8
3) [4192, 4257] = 4218.0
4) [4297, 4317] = 4309.0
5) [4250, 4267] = 4262.3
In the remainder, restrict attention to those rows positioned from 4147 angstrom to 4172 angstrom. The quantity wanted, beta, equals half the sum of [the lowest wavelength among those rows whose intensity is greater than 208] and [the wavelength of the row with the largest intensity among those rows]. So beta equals 4158.5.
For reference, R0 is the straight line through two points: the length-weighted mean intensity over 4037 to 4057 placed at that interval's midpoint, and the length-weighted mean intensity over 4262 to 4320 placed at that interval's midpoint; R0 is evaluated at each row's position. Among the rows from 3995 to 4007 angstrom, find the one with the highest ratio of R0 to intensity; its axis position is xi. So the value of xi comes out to 3996.0 angstrom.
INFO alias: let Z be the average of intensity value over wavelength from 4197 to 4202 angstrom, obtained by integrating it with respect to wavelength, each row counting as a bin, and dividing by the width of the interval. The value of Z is 212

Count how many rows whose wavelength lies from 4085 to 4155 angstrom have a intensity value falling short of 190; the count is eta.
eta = 0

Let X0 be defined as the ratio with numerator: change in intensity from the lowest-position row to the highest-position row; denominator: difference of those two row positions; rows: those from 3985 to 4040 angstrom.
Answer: 0.8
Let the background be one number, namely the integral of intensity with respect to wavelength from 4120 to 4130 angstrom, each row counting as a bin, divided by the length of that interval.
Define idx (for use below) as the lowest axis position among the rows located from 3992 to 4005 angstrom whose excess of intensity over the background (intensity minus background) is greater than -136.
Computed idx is 3998.5 angstrom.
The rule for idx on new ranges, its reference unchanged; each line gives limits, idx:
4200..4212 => 4201.0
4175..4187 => 4176.0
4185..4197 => 4186.0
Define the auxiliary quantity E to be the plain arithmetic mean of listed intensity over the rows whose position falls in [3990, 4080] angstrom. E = 287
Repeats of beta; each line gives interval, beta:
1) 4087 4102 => 4091.0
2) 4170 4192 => 4171.0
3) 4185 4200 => 4186.0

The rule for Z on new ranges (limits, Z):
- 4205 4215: 192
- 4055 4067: 367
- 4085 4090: 529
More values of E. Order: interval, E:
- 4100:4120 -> 401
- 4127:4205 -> 276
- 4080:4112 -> 522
